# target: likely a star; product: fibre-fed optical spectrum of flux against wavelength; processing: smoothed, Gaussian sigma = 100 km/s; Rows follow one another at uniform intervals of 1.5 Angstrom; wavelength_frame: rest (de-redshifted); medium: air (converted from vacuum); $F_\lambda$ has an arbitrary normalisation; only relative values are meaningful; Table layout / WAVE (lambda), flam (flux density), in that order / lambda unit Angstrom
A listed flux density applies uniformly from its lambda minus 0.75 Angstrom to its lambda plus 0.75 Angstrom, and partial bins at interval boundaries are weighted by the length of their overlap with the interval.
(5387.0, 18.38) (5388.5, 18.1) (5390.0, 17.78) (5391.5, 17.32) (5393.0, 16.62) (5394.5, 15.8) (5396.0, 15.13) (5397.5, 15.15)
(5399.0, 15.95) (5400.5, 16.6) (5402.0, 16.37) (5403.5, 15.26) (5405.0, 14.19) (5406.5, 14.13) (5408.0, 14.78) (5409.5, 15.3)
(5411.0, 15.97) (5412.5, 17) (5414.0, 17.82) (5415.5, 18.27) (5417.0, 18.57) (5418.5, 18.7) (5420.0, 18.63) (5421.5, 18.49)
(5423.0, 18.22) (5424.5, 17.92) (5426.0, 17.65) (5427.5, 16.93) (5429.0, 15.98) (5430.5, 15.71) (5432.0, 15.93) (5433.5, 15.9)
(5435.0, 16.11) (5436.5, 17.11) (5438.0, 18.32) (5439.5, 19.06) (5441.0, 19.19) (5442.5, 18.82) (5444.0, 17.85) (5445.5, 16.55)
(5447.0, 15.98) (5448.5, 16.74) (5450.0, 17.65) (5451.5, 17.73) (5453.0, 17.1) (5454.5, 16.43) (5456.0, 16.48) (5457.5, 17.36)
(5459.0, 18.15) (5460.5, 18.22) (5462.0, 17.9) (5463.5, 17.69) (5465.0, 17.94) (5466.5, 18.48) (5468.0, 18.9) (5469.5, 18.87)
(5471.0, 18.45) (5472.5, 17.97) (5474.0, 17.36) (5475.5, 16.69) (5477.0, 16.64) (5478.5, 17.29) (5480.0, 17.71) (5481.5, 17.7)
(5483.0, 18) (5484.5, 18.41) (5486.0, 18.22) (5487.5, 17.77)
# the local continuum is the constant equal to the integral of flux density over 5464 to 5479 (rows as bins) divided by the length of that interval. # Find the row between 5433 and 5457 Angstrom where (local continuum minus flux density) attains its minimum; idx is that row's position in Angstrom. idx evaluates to 5441.0 Angstrom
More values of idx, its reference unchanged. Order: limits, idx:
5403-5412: 5411.0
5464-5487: 5468.0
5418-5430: 5418.5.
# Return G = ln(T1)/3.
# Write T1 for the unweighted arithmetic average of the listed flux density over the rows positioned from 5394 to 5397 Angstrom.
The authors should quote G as 0.913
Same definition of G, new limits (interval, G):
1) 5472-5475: 0.957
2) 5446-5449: 0.932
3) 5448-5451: 0.948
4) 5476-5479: 0.944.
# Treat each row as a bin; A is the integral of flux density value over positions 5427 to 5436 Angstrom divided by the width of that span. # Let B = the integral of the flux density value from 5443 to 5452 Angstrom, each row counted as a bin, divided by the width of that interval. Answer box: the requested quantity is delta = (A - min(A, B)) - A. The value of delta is -16.1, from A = 16.1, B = 17.1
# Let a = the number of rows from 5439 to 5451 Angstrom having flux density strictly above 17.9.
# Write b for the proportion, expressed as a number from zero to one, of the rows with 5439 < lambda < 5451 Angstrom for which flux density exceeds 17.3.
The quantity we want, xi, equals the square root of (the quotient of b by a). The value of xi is 0.46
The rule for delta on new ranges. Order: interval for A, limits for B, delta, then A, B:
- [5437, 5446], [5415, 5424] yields -18.3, 18.3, 18.5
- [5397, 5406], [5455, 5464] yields -15.6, 15.6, 17.6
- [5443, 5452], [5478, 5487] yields -17.1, 17.1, 17.9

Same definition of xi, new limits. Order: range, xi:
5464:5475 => 0.41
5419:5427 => 0.50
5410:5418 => 0.55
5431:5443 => 0.35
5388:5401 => 0.58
